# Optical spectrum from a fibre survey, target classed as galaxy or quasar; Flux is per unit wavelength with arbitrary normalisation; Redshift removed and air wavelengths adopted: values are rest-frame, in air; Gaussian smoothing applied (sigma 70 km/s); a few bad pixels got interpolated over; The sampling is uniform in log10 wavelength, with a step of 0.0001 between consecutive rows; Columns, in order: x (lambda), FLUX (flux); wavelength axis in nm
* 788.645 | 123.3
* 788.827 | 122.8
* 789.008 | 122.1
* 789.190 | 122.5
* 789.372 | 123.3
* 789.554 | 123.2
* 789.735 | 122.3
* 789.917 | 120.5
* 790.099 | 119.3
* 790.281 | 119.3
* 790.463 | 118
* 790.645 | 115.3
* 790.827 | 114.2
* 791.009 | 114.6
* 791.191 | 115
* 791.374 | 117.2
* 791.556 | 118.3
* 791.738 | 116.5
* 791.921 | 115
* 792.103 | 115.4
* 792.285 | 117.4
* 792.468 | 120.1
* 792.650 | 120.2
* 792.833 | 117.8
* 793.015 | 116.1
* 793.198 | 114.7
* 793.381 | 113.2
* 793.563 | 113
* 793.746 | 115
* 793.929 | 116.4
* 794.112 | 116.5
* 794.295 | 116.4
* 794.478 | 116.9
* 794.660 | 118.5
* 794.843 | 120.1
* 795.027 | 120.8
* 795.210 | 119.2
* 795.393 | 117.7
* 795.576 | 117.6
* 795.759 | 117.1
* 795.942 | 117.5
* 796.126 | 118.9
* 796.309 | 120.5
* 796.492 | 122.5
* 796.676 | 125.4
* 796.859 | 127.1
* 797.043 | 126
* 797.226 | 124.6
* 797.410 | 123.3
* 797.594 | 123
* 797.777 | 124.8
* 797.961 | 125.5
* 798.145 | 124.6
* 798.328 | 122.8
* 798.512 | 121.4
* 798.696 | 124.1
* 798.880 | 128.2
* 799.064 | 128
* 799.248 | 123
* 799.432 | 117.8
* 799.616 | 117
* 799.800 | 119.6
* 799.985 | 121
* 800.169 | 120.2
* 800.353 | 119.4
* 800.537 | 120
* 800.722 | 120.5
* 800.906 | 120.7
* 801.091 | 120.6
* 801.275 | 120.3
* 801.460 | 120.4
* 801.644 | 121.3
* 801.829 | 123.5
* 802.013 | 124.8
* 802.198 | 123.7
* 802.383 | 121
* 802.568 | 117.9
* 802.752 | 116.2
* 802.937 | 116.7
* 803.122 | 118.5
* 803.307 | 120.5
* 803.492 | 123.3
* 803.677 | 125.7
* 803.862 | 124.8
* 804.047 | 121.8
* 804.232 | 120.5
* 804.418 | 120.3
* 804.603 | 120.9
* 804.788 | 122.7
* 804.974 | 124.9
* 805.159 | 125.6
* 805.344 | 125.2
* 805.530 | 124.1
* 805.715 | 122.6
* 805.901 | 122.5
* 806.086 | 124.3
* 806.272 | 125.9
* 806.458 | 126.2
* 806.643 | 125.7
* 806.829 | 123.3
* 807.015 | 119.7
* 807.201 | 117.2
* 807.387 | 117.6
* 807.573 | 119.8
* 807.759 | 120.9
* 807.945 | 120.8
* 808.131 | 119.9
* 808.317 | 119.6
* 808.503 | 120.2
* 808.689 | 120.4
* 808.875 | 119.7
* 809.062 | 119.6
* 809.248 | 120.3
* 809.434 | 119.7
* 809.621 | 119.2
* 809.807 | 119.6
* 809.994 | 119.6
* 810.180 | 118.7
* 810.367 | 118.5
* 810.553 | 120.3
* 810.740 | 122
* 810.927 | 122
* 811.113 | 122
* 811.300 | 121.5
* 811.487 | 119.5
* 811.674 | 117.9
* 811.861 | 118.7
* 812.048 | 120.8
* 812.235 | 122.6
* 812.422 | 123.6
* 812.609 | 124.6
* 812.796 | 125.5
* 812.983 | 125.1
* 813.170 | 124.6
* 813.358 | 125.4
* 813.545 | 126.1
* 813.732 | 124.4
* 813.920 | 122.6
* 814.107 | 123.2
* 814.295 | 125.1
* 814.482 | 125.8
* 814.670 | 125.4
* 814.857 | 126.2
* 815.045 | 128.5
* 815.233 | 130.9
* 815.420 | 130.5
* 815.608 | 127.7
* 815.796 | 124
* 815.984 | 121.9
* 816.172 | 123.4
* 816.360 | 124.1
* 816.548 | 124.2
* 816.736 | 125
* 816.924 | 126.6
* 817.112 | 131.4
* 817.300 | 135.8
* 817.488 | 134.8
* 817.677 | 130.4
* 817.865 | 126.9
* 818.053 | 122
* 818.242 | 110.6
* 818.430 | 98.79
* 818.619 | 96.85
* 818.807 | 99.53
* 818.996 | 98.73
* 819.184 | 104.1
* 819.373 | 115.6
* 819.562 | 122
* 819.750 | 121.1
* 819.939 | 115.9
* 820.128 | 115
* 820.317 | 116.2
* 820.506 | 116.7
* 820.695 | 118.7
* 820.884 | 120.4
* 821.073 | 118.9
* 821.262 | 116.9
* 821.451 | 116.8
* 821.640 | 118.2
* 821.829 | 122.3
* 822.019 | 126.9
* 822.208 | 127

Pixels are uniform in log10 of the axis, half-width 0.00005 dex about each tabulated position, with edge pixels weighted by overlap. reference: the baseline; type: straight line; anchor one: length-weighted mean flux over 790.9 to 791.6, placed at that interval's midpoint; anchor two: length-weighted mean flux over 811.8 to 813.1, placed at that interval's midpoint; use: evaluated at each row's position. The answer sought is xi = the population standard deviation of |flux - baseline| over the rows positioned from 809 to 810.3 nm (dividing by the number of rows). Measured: 0.5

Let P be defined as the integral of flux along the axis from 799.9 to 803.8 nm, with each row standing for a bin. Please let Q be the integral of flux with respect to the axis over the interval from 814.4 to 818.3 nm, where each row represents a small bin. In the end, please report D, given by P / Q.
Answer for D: 0.95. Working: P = 471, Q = 494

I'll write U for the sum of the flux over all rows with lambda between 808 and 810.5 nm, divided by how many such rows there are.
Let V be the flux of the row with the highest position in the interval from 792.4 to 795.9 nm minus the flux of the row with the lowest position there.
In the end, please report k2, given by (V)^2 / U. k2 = 0.08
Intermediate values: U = 120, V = -3.0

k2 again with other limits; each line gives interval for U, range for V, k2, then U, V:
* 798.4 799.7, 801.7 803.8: 0.04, 123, 2.2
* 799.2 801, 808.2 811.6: 0.00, 120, -0.1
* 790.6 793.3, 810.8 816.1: 0.00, 117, -0.1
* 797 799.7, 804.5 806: 0.02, 124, 1.6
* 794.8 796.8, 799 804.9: 0.23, 120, -5.3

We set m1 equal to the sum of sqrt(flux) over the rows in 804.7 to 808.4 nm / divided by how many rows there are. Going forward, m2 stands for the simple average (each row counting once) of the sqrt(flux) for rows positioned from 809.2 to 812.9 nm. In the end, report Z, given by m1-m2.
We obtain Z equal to 0.07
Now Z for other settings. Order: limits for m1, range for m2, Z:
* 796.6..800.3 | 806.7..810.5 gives 0.17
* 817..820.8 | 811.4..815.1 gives -0.34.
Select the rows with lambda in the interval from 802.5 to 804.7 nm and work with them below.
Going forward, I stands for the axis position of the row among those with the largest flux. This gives 803.677 nm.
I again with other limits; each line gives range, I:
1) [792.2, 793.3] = 792.650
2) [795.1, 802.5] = 798.880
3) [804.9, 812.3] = 806.458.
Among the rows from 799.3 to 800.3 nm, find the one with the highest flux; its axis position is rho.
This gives 799.985 nm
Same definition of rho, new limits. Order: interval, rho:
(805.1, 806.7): 806.458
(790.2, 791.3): 790.281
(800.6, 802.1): 802.013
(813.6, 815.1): 815.045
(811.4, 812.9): 812.796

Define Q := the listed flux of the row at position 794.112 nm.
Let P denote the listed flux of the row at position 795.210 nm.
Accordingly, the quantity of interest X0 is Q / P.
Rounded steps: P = 119.2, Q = 116.5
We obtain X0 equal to 0.98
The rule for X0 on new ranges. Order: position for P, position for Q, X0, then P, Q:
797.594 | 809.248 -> 0.98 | 123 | 120.3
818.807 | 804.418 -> 1.21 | 99.53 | 120.3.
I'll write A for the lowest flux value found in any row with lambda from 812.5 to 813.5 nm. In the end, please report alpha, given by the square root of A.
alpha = 11.2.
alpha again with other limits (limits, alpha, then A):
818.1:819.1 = 9.8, 96.85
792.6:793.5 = 10.6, 113.2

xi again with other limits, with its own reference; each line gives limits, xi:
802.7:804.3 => 1.7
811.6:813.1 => 1.5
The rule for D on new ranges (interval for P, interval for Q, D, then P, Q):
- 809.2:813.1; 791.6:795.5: 1.03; 472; 456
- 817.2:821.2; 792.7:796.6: 1.01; 465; 458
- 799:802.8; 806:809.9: 0.97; 459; 472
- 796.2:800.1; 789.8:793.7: 1.06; 481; 455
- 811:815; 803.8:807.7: 1.03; 494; 478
